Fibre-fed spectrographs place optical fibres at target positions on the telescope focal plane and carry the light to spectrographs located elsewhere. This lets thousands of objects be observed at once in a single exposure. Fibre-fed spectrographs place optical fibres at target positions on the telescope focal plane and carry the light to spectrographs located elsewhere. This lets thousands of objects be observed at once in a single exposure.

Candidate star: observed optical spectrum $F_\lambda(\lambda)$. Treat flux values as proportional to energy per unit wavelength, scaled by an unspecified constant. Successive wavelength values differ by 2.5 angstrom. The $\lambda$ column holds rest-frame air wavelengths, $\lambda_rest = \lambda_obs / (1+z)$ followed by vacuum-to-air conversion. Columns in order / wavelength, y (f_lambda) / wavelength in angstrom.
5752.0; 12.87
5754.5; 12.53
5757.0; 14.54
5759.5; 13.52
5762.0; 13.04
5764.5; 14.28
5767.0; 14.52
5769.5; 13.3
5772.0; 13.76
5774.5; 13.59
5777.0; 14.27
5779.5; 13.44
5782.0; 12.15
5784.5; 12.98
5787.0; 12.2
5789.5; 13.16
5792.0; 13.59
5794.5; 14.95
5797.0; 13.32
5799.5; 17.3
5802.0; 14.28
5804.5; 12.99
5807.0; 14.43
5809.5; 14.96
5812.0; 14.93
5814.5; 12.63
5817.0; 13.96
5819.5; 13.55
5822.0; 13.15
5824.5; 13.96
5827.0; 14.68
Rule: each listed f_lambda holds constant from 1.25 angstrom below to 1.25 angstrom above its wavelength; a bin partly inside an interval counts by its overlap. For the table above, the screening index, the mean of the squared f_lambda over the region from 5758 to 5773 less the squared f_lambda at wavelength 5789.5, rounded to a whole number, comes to 16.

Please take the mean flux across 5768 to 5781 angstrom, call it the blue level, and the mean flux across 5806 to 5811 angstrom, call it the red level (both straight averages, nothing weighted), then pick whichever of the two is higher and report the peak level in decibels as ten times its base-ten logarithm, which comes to 11.7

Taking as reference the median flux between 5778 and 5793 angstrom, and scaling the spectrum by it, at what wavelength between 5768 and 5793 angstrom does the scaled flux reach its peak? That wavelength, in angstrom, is 5777.0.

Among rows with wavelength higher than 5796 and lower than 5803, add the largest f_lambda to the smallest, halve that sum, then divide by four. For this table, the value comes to 3.83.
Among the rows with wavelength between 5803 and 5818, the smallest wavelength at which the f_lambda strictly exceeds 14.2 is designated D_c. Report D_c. 5807.0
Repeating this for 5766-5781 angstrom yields 5767.0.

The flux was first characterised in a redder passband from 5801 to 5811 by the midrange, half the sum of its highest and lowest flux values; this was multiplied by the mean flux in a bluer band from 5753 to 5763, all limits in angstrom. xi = 187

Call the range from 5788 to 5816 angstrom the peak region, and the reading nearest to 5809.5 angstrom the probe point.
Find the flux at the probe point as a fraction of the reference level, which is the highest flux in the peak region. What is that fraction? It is 0.865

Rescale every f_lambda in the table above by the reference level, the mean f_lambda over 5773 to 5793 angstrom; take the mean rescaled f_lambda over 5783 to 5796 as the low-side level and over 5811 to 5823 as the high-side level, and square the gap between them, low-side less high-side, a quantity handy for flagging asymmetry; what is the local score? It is 0.0004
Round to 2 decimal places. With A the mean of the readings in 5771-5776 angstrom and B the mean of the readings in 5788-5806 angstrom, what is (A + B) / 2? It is 13.95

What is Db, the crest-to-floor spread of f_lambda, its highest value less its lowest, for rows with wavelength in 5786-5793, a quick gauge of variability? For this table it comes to 1.4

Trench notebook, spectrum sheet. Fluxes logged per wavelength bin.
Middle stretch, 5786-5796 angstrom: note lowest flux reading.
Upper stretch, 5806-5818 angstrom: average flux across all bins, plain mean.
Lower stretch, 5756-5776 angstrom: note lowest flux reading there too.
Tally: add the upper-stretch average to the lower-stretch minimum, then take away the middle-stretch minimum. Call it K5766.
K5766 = 15.0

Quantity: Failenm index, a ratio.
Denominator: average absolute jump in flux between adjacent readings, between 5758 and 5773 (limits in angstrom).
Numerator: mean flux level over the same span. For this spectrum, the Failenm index 19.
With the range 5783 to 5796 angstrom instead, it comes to 15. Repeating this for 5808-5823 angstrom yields 16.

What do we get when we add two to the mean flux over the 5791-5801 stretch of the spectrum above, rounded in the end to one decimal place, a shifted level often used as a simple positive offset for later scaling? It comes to 16.8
